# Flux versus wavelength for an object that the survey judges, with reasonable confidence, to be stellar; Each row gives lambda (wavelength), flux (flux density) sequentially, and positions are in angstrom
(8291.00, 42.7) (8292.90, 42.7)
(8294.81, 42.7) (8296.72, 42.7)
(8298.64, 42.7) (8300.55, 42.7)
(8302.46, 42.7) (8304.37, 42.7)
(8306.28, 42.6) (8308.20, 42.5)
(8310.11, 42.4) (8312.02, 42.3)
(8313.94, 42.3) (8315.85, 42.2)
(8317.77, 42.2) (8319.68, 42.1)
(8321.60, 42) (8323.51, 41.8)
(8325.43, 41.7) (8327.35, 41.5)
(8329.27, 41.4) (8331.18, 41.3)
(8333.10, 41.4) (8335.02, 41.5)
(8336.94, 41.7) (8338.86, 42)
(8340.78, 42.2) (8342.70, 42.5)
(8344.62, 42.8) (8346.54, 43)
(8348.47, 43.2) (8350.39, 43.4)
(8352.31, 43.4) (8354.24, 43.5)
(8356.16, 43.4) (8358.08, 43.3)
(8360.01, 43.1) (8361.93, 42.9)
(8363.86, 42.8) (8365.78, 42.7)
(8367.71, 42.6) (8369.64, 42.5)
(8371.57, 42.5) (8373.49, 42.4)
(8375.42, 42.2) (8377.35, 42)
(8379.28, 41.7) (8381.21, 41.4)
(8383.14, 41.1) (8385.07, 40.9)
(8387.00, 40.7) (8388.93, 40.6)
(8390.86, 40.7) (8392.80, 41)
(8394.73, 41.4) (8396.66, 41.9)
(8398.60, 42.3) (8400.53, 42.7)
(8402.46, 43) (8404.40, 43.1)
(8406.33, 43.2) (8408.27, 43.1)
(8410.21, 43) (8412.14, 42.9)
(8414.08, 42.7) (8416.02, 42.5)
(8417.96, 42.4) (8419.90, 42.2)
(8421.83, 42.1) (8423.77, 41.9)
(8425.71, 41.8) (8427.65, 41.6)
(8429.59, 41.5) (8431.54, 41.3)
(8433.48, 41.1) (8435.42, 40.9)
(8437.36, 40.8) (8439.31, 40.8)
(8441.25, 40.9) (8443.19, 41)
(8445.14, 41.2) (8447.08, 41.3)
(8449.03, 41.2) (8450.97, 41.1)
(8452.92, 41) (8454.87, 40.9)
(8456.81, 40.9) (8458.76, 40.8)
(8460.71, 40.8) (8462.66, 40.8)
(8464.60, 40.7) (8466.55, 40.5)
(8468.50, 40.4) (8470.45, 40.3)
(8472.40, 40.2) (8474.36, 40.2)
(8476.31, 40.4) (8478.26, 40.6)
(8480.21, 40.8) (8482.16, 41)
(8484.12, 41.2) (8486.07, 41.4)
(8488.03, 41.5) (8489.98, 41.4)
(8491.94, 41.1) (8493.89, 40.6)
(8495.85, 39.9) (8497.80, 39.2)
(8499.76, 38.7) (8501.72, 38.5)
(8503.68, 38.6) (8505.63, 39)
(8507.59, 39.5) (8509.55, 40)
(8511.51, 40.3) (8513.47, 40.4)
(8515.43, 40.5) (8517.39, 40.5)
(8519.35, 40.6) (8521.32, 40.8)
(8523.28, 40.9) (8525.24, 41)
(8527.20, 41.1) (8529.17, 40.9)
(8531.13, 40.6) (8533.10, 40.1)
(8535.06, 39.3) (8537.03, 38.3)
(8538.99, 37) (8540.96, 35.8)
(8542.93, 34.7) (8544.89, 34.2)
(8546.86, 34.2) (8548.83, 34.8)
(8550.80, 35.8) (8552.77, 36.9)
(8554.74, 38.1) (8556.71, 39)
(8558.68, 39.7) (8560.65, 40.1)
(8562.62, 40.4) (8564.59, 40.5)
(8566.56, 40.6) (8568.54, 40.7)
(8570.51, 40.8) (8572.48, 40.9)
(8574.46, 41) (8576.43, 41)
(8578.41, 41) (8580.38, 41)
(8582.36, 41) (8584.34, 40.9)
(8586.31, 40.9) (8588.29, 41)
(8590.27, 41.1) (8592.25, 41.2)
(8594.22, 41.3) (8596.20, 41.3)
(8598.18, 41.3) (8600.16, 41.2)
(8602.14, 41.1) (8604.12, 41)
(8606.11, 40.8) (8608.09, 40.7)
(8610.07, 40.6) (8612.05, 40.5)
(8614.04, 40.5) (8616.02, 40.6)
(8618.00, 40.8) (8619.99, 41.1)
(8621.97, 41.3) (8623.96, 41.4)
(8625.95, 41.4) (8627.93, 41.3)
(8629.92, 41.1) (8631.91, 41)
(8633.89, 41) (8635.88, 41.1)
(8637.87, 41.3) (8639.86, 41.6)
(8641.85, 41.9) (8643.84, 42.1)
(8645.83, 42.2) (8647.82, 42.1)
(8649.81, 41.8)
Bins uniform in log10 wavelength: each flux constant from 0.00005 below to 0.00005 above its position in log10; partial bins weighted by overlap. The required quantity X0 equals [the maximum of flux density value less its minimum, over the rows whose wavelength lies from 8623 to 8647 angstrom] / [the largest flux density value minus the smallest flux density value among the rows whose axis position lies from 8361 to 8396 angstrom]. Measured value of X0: 0.5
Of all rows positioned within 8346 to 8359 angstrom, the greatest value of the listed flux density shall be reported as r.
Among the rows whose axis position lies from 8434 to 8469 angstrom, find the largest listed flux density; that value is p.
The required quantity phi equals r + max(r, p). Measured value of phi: 87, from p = 41.3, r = 43.5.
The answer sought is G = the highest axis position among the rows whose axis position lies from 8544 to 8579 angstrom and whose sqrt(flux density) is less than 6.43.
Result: 8578.41 angstrom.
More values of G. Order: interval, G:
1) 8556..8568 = 8566.56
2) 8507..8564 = 8562.62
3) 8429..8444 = 8443.19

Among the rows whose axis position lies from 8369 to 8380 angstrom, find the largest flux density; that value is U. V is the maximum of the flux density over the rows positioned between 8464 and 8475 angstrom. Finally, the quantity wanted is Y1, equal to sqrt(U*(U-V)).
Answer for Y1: 8.7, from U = 42.5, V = 40.7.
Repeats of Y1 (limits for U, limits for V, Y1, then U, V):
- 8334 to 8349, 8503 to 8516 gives 10.8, 43.2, 40.5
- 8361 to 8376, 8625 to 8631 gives 8.0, 42.9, 41.4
